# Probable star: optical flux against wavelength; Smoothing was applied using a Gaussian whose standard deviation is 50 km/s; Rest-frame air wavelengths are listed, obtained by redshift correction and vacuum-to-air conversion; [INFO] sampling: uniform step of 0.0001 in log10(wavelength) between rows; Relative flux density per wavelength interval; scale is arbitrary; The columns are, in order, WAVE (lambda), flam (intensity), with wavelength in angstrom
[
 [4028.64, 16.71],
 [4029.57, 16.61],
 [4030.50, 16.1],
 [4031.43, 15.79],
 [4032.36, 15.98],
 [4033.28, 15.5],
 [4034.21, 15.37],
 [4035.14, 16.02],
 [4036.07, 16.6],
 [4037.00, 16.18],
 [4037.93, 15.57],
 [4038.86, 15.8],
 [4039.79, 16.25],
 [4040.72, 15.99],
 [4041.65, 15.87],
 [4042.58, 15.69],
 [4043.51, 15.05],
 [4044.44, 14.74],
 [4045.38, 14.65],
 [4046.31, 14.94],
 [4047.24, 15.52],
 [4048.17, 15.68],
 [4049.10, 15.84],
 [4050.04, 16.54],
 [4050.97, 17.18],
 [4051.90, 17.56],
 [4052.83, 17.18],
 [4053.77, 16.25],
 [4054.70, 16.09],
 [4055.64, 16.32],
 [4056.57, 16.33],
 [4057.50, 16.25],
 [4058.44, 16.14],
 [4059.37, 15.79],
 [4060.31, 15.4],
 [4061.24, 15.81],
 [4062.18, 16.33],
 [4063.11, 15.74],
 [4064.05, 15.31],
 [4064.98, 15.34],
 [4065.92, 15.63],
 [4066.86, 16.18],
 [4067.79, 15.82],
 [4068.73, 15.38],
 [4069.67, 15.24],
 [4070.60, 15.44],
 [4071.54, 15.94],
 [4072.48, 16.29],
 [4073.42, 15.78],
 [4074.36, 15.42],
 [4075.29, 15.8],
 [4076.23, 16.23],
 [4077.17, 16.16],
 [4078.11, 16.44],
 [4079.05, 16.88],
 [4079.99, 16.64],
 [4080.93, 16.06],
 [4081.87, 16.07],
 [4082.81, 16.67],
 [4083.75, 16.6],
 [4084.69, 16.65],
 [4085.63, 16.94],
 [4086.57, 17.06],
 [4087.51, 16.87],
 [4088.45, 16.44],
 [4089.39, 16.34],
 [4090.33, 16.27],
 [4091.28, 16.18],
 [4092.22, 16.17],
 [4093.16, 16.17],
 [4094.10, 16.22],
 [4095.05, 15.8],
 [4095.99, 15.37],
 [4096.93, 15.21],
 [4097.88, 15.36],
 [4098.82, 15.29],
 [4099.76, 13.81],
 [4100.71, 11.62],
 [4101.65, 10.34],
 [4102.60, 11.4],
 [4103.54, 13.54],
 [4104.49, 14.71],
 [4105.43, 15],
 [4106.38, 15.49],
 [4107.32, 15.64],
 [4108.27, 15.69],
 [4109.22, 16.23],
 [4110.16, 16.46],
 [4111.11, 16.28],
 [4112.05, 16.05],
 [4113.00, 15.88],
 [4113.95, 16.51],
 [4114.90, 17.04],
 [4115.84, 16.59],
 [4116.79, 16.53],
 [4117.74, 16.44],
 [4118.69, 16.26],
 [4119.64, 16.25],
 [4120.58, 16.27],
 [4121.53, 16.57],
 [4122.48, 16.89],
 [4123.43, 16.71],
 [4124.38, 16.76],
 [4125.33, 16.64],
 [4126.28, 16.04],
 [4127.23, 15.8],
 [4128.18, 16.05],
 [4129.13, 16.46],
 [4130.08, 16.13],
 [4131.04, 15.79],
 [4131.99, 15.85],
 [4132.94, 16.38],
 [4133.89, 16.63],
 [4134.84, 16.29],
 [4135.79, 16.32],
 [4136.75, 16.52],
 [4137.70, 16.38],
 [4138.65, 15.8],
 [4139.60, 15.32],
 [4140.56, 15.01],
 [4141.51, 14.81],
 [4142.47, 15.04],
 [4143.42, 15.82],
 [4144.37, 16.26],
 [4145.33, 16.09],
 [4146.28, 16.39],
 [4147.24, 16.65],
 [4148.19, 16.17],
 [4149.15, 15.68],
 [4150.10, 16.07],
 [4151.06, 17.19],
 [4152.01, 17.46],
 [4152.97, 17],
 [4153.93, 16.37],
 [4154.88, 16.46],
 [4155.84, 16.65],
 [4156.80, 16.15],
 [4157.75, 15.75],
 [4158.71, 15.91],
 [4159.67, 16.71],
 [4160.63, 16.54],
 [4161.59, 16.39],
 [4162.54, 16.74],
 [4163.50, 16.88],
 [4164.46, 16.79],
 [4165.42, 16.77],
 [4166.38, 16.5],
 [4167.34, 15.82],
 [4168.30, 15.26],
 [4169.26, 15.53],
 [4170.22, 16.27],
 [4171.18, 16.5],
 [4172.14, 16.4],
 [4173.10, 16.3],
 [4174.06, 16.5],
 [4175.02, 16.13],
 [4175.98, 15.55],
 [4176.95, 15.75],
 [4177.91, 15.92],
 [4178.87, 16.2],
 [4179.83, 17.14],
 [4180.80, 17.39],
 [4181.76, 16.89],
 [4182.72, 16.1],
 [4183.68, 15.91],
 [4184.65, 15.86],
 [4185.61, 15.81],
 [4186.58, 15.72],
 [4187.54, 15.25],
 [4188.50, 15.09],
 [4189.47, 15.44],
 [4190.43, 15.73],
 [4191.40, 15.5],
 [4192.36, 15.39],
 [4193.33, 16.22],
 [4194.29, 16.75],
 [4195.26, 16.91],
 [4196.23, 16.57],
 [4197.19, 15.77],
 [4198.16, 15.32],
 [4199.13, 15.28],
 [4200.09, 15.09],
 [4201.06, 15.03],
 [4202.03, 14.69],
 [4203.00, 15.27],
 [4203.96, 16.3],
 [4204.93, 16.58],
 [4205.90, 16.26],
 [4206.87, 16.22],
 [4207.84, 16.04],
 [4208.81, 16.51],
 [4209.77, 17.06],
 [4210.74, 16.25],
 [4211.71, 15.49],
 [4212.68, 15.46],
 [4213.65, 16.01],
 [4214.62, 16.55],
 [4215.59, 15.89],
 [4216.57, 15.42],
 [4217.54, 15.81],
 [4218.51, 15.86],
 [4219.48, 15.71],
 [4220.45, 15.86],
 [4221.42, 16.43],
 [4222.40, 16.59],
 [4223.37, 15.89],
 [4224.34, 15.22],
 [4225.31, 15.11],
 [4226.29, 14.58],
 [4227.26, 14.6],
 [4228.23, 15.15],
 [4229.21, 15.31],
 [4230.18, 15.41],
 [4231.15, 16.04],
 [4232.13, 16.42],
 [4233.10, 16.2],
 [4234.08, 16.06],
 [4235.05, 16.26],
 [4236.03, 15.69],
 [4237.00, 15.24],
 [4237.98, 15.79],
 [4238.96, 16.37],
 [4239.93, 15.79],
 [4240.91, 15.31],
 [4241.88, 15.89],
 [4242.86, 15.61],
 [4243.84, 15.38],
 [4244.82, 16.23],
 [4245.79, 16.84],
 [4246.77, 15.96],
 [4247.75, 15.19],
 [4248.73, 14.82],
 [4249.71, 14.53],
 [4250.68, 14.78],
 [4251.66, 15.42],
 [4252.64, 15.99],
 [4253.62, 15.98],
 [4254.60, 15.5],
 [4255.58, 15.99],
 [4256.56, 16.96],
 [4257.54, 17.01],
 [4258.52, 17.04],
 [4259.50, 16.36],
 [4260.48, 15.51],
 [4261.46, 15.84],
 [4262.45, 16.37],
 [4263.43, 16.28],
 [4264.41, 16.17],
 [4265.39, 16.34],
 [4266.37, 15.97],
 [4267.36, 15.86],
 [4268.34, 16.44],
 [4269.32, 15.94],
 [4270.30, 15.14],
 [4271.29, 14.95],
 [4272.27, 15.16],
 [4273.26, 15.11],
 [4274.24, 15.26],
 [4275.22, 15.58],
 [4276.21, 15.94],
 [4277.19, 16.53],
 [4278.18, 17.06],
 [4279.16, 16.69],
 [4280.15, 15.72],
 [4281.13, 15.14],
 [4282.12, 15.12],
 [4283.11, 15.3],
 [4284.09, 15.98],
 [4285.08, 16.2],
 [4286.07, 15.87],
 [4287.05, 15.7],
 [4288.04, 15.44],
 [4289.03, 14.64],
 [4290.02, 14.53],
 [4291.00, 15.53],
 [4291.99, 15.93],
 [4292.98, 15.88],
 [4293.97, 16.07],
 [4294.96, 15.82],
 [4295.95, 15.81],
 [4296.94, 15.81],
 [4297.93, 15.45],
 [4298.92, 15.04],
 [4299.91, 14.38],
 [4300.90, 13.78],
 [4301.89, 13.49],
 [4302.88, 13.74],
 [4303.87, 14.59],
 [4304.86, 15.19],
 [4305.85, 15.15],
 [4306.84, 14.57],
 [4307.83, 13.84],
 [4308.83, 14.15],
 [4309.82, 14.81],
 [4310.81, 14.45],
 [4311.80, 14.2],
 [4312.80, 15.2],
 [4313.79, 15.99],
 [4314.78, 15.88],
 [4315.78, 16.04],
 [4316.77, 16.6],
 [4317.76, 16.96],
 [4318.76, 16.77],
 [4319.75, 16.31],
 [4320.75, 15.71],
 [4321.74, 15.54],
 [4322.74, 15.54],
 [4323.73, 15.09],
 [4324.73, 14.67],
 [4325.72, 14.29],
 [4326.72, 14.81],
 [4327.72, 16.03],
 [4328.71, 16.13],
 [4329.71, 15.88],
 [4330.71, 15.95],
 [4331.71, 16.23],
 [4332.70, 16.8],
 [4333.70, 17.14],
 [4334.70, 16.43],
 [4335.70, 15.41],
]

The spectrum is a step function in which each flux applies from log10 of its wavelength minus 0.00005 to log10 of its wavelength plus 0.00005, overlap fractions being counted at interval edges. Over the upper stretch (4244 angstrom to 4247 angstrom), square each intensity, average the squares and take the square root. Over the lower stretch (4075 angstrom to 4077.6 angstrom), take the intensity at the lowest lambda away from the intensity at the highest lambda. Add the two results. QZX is 16.7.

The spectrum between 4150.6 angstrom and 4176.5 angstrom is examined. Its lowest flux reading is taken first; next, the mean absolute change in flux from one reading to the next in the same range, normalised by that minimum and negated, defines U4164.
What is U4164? -0.021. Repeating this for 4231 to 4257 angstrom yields -0.033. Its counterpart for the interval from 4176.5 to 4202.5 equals -0.023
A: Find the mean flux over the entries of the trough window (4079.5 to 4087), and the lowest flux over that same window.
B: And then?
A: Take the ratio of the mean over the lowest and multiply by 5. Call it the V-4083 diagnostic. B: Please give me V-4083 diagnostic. 5.16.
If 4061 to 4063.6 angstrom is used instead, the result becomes 5.07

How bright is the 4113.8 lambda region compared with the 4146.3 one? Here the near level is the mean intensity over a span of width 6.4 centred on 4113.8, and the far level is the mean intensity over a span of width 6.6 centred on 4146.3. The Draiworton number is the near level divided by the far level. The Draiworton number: 1.016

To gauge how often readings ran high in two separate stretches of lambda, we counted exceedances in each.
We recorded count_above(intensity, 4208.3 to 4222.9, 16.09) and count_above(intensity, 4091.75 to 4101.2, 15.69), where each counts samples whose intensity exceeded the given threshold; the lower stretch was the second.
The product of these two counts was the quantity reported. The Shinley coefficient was 24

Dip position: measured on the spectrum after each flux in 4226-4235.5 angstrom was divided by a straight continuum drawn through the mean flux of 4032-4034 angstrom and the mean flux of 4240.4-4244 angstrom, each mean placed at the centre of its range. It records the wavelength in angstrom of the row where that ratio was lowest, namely 4226.29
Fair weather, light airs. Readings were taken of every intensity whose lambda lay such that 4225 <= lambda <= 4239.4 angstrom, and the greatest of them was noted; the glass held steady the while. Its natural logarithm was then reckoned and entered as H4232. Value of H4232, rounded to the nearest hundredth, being 2.80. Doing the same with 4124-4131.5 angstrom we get 2.82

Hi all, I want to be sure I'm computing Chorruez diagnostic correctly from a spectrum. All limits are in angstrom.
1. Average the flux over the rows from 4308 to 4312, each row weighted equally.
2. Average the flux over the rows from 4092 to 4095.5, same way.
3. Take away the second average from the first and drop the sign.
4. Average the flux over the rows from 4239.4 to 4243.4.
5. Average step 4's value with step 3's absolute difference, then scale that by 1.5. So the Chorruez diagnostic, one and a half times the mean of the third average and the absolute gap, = 13.0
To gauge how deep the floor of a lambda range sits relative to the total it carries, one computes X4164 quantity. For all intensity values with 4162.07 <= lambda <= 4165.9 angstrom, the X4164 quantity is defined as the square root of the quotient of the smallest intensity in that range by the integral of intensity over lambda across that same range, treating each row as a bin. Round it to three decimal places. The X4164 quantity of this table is 0.510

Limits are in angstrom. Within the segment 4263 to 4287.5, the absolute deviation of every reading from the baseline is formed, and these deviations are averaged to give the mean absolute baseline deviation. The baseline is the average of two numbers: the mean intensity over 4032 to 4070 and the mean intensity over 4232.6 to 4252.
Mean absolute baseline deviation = 0.47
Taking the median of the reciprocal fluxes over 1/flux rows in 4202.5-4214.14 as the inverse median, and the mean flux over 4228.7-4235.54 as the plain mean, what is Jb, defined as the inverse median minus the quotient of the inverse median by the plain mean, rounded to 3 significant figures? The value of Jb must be 0.0577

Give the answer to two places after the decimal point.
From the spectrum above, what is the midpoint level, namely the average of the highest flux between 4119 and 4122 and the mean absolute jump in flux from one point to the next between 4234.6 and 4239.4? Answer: 8.55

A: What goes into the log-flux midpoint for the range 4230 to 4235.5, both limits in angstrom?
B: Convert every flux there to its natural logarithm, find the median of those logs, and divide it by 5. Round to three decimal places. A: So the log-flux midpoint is 0.556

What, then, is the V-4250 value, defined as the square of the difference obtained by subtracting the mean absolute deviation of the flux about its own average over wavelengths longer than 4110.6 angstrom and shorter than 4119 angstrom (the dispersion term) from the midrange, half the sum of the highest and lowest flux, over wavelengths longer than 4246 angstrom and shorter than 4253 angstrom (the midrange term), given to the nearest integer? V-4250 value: 225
